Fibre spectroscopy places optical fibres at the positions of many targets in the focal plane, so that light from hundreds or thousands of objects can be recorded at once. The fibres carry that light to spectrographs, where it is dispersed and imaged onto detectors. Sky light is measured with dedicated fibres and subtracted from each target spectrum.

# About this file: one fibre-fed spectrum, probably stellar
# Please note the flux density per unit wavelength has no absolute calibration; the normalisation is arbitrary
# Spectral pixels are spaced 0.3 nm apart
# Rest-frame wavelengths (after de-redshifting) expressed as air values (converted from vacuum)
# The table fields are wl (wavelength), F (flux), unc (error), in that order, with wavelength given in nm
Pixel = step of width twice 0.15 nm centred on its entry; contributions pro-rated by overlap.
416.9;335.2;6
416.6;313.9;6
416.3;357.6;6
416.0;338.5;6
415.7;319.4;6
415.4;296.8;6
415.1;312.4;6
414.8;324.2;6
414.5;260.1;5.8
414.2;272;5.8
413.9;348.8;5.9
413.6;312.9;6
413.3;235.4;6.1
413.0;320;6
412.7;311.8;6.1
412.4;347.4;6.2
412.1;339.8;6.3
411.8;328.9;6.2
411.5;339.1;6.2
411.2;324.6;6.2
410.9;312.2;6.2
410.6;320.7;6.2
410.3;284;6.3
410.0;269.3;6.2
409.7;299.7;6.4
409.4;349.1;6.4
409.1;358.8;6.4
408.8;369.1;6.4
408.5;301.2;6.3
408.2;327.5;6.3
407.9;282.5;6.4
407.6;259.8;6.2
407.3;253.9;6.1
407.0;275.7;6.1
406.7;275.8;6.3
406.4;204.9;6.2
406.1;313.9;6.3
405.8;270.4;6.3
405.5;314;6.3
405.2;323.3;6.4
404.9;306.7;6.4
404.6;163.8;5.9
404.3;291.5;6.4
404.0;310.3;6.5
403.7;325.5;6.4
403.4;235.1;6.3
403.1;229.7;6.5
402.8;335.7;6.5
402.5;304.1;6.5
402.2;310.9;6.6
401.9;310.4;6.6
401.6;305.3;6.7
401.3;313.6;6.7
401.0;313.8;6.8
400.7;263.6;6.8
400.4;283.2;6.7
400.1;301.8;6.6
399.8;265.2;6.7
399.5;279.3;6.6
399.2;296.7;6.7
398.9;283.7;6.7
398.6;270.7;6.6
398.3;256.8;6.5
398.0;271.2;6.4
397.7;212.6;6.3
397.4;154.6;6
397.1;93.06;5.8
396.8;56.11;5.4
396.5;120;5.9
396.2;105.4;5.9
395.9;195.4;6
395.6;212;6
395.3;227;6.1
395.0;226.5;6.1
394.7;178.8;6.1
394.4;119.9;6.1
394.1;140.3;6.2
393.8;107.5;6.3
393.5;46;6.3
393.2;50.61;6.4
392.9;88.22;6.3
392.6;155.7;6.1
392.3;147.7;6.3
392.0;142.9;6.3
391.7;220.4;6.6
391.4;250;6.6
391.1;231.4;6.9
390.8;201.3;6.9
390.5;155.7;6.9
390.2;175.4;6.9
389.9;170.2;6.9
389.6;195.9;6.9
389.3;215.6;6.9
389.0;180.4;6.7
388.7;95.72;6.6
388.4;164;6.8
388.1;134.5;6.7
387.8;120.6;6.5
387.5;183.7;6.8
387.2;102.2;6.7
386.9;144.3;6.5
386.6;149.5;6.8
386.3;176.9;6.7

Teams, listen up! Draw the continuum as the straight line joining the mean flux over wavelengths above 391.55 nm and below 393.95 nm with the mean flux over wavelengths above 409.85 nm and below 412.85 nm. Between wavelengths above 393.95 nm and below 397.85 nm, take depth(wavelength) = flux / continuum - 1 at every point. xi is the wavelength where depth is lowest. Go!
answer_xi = 396.8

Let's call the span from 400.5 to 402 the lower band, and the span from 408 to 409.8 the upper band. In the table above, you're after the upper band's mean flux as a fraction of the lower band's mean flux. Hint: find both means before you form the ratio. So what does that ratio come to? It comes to 1.11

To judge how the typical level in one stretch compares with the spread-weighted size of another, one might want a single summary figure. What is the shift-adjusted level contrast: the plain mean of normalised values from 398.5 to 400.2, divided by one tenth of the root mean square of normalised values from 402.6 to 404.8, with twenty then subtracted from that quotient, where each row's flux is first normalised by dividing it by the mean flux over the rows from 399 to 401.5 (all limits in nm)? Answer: -9.8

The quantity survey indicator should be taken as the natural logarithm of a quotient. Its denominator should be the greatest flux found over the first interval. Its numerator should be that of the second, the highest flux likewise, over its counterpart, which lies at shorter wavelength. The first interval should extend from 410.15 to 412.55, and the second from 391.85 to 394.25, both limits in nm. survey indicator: -0.8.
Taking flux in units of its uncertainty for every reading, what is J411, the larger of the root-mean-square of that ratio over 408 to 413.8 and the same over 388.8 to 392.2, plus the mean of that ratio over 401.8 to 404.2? 96.8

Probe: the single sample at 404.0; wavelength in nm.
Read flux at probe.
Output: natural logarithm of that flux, 5.74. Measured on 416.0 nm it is 5.82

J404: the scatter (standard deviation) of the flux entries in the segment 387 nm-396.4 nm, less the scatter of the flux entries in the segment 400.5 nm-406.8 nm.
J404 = 9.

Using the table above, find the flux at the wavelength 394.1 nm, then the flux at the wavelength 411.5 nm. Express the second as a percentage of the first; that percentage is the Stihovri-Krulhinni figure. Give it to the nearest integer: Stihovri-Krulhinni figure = 242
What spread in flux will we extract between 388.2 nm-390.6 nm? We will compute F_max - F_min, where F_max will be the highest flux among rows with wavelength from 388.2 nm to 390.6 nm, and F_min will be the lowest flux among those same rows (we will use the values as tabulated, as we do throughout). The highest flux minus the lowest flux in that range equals 120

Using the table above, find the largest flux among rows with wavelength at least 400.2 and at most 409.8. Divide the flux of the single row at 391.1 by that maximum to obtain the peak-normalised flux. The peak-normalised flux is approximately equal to 0.63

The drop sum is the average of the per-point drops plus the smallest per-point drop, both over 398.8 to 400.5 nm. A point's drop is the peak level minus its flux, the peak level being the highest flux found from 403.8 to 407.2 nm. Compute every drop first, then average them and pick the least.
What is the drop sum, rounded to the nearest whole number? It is 60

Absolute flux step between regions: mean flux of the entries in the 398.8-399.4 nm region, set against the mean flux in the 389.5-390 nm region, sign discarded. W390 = 107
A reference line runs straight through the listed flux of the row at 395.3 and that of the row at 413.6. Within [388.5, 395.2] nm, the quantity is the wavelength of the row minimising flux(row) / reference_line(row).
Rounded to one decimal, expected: 393.5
